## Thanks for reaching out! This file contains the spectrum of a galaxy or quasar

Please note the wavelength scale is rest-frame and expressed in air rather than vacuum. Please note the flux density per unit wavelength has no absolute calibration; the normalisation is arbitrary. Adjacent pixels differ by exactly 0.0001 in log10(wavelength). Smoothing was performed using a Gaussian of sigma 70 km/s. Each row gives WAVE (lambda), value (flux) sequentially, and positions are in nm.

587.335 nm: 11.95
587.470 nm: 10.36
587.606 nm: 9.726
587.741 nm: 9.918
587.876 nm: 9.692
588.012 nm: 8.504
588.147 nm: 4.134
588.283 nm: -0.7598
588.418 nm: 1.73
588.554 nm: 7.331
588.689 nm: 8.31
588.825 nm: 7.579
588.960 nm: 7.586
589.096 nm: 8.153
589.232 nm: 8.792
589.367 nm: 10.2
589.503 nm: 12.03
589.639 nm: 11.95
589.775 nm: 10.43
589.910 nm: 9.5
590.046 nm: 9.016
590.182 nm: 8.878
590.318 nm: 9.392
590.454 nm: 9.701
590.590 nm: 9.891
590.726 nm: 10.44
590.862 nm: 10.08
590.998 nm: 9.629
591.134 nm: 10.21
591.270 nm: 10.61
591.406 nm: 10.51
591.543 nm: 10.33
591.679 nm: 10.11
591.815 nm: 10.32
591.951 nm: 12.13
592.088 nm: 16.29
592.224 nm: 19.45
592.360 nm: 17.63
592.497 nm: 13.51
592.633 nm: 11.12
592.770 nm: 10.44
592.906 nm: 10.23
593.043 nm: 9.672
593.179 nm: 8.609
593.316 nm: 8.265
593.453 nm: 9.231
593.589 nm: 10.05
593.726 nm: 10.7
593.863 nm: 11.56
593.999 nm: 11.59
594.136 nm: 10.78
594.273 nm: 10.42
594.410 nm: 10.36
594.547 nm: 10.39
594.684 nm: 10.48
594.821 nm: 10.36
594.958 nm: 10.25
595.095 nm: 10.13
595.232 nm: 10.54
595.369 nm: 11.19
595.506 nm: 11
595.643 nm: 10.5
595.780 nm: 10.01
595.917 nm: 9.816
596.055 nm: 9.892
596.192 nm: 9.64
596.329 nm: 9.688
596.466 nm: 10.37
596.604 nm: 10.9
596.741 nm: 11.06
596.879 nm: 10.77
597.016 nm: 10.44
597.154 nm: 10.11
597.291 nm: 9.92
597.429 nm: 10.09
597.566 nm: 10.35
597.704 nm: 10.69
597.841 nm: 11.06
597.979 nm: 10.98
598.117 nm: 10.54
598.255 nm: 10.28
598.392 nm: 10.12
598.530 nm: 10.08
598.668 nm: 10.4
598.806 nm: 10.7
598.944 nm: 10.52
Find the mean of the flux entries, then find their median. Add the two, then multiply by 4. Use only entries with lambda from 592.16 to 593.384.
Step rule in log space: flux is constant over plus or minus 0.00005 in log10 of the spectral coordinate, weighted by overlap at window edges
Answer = 90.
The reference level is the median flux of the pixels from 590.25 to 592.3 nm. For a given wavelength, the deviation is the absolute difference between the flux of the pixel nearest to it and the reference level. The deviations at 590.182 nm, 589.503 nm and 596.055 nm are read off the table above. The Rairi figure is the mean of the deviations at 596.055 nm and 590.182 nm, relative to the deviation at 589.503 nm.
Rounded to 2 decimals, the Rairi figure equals 0.55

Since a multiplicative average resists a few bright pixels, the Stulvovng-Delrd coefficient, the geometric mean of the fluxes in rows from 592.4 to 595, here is 10.4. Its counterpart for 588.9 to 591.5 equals 9.8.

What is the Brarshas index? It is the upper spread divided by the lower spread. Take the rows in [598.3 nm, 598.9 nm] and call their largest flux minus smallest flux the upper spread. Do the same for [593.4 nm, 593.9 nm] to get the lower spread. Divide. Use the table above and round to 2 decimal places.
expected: 0.27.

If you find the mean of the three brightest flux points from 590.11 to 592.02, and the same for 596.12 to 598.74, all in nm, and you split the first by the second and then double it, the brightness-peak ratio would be 2.01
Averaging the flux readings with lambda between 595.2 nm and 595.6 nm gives 10.9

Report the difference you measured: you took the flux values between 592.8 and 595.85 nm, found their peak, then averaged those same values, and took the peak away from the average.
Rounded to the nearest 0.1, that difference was -1.3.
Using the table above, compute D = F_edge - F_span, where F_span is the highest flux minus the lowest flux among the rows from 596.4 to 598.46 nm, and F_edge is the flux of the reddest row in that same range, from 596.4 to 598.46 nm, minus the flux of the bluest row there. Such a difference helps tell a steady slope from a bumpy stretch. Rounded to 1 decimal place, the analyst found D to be -1.4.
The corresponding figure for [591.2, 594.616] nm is -11.4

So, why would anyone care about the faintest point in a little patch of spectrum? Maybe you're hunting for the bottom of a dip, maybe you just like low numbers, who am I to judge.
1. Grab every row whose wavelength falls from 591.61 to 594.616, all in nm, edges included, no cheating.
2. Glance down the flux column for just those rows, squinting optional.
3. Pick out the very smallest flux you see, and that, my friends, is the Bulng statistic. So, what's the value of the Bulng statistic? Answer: 8.265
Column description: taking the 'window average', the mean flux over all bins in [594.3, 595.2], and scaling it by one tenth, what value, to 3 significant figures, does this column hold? 1.03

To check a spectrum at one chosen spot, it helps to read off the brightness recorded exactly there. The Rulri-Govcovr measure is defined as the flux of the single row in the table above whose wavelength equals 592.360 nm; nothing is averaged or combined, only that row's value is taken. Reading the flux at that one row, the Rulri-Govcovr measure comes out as 17.63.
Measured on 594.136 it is 10.78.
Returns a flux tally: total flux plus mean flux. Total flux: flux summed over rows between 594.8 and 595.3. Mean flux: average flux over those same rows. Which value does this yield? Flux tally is 52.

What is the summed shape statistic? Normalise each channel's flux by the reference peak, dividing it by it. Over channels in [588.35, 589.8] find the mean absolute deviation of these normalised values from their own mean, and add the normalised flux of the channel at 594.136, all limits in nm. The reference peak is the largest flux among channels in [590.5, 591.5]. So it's 1.20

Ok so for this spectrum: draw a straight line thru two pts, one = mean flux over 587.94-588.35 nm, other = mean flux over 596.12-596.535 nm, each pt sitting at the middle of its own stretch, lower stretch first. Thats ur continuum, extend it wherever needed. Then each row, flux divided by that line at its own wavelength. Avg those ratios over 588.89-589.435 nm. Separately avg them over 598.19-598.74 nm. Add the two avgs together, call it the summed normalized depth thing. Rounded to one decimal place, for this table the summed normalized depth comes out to 2.7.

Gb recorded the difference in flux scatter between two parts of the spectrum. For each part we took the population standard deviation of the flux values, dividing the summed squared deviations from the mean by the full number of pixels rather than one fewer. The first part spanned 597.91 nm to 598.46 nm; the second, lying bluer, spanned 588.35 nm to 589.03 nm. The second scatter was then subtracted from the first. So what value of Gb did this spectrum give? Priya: -2.1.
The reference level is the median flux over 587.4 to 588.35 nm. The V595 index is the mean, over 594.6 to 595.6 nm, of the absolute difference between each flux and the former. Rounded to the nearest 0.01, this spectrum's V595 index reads 0.87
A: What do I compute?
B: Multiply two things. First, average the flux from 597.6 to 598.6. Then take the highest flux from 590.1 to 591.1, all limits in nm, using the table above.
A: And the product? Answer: 110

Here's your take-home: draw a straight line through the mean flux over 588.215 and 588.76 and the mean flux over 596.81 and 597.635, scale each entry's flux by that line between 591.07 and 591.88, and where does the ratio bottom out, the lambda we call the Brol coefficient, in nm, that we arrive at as 591.679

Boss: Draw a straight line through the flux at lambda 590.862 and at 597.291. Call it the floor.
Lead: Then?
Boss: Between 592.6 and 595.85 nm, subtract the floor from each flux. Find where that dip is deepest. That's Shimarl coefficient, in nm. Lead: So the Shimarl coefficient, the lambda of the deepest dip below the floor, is 593.316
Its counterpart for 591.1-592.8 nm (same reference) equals 591.679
